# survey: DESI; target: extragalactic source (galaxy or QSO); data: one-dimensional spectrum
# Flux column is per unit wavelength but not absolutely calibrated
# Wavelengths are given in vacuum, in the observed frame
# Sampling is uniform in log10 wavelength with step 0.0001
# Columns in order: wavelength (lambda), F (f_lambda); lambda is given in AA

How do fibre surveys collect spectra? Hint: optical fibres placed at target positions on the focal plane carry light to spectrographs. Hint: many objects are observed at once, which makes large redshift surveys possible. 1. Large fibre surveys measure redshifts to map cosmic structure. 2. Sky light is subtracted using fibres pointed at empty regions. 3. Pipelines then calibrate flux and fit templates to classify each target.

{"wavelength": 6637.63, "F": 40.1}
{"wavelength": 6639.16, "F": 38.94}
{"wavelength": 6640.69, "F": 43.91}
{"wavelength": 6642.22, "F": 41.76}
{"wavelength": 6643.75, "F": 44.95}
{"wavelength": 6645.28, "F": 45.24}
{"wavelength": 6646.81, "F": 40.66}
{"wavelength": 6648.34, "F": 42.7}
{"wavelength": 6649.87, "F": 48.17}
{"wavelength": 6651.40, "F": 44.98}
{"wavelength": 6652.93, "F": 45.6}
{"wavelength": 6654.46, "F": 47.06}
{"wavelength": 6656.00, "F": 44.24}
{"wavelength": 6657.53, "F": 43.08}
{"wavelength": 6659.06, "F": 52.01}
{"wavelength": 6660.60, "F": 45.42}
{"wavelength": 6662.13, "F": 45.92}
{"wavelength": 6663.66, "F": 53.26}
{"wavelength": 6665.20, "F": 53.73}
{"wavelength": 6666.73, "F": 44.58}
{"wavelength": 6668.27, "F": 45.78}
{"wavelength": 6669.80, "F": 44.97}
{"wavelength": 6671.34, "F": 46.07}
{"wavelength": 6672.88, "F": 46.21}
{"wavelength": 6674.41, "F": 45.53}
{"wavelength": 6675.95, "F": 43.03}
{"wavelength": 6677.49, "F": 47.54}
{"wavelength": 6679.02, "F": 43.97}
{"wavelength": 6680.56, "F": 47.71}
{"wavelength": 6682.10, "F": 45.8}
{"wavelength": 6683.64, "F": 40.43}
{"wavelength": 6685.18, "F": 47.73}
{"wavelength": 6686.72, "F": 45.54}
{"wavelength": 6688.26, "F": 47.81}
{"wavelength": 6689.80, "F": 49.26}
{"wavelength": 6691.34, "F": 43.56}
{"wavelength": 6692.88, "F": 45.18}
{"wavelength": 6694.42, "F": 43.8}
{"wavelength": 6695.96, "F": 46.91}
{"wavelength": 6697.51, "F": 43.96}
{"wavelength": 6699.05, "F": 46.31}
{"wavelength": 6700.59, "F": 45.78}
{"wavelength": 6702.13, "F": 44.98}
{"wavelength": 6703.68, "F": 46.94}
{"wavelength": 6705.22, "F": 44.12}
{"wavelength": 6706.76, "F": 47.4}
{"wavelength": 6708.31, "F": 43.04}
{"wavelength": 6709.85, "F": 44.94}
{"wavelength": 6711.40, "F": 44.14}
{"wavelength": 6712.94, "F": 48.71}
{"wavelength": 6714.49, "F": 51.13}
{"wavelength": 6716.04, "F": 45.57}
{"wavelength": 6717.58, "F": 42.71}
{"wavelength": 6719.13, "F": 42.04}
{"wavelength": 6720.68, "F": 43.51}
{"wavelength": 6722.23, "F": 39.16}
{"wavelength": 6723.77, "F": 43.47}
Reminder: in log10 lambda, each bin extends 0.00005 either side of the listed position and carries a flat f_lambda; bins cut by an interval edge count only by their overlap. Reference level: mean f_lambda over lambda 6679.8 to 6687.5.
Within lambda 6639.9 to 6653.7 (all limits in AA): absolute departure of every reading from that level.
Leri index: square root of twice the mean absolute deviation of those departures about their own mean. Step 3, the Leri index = 1.7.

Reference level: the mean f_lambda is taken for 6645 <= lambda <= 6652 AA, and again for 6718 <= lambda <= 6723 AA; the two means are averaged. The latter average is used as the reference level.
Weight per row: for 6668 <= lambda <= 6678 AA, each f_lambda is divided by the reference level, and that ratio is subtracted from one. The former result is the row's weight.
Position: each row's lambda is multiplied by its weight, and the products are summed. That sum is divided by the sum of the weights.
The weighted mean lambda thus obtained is 6672.9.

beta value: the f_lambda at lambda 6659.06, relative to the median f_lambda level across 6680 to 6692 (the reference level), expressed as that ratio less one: 0.11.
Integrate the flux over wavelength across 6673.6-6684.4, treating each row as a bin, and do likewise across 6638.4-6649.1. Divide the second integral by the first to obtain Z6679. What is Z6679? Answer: 0.94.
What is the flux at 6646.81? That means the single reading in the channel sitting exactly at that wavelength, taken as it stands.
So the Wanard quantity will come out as 40.66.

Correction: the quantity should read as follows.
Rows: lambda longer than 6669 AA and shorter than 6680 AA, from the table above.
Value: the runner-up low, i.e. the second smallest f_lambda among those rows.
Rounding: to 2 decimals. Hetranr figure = 43.97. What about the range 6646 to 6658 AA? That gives 42.70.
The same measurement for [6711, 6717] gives 45.57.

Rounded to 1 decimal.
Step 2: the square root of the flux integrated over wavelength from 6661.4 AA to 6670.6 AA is 21.0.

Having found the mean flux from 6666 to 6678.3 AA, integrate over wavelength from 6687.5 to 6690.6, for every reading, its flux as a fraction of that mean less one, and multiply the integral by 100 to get 21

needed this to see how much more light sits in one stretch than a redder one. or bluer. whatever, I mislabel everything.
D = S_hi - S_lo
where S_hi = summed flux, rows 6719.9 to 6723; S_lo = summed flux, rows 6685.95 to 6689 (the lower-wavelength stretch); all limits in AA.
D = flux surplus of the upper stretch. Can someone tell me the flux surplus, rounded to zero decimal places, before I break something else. -11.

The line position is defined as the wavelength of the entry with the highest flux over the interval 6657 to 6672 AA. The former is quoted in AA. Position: 6665.20 AA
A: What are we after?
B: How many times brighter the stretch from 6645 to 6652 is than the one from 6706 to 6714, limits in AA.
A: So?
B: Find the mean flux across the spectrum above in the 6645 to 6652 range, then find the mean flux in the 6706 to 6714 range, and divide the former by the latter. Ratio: 0.97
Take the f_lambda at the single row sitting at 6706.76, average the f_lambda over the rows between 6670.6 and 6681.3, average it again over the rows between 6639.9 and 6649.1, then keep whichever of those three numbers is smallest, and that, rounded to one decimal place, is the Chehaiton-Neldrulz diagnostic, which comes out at 43.2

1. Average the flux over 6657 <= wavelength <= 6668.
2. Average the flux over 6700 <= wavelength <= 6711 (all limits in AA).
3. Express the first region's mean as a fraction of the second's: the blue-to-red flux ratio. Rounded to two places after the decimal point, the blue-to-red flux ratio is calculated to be 1.07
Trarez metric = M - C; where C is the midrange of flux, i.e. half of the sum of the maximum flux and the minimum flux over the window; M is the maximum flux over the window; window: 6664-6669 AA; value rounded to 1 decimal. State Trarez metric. 4.6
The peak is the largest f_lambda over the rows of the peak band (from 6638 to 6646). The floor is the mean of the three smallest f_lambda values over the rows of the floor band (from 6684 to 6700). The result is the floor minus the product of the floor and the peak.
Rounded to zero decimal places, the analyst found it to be -1937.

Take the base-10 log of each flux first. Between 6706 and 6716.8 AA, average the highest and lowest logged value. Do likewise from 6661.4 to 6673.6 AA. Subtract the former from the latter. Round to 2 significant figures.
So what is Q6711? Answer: 0.018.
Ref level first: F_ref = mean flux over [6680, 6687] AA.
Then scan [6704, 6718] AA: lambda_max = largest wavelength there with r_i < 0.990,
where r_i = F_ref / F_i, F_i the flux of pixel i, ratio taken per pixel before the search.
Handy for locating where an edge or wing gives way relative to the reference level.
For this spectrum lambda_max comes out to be 6714.49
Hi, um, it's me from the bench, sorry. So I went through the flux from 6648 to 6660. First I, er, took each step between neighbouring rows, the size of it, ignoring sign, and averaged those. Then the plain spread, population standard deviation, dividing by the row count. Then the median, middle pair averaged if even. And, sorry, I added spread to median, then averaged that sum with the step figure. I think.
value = 25.8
